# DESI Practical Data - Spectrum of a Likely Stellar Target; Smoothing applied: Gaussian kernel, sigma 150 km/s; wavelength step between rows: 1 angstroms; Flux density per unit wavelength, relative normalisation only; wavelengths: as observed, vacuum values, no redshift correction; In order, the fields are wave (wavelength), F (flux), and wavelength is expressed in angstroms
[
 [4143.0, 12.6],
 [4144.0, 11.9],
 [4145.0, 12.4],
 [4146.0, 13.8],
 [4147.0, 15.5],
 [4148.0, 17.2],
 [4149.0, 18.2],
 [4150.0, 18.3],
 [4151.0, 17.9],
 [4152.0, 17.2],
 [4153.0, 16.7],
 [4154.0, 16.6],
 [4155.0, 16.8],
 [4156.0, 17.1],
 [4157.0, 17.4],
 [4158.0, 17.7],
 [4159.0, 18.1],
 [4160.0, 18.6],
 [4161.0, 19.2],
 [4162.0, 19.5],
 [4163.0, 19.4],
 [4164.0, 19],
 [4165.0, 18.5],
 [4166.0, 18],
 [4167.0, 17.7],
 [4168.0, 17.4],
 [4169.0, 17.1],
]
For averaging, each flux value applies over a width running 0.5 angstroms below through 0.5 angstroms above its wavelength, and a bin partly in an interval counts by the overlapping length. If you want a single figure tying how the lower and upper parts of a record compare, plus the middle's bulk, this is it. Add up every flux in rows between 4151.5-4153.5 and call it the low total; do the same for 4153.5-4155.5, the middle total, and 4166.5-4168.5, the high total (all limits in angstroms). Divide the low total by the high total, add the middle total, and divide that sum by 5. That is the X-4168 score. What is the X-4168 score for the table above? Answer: 6.87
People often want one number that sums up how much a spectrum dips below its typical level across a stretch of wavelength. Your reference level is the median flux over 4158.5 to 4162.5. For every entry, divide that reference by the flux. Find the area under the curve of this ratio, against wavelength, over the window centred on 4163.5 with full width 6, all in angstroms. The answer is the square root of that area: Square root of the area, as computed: 2.45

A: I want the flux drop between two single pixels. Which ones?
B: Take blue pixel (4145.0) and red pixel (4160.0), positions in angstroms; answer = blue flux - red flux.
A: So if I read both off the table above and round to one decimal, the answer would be -6.2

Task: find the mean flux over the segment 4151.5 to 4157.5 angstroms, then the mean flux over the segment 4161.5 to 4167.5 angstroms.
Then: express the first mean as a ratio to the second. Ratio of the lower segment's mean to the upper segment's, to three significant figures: 0.908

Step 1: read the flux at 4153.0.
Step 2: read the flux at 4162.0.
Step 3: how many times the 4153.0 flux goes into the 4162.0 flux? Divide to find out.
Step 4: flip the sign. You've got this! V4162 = -1.17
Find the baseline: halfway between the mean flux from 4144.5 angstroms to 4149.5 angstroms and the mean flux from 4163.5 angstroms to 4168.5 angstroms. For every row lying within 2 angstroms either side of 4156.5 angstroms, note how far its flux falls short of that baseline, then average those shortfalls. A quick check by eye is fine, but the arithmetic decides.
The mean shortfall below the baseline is -0.5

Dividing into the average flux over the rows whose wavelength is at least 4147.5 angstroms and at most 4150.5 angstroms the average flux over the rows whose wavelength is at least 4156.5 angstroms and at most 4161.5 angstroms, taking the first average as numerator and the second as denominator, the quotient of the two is 0.98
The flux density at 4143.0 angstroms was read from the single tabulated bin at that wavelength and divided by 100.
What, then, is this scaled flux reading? 0.126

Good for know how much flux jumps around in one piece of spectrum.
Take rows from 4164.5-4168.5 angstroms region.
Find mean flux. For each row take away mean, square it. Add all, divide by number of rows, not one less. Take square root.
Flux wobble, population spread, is 0.41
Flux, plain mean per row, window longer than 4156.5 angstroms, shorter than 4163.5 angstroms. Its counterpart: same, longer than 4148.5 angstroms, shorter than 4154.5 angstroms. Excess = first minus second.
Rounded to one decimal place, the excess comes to 1.1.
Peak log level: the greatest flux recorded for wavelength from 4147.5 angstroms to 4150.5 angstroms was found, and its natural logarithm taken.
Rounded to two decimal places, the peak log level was 2.91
